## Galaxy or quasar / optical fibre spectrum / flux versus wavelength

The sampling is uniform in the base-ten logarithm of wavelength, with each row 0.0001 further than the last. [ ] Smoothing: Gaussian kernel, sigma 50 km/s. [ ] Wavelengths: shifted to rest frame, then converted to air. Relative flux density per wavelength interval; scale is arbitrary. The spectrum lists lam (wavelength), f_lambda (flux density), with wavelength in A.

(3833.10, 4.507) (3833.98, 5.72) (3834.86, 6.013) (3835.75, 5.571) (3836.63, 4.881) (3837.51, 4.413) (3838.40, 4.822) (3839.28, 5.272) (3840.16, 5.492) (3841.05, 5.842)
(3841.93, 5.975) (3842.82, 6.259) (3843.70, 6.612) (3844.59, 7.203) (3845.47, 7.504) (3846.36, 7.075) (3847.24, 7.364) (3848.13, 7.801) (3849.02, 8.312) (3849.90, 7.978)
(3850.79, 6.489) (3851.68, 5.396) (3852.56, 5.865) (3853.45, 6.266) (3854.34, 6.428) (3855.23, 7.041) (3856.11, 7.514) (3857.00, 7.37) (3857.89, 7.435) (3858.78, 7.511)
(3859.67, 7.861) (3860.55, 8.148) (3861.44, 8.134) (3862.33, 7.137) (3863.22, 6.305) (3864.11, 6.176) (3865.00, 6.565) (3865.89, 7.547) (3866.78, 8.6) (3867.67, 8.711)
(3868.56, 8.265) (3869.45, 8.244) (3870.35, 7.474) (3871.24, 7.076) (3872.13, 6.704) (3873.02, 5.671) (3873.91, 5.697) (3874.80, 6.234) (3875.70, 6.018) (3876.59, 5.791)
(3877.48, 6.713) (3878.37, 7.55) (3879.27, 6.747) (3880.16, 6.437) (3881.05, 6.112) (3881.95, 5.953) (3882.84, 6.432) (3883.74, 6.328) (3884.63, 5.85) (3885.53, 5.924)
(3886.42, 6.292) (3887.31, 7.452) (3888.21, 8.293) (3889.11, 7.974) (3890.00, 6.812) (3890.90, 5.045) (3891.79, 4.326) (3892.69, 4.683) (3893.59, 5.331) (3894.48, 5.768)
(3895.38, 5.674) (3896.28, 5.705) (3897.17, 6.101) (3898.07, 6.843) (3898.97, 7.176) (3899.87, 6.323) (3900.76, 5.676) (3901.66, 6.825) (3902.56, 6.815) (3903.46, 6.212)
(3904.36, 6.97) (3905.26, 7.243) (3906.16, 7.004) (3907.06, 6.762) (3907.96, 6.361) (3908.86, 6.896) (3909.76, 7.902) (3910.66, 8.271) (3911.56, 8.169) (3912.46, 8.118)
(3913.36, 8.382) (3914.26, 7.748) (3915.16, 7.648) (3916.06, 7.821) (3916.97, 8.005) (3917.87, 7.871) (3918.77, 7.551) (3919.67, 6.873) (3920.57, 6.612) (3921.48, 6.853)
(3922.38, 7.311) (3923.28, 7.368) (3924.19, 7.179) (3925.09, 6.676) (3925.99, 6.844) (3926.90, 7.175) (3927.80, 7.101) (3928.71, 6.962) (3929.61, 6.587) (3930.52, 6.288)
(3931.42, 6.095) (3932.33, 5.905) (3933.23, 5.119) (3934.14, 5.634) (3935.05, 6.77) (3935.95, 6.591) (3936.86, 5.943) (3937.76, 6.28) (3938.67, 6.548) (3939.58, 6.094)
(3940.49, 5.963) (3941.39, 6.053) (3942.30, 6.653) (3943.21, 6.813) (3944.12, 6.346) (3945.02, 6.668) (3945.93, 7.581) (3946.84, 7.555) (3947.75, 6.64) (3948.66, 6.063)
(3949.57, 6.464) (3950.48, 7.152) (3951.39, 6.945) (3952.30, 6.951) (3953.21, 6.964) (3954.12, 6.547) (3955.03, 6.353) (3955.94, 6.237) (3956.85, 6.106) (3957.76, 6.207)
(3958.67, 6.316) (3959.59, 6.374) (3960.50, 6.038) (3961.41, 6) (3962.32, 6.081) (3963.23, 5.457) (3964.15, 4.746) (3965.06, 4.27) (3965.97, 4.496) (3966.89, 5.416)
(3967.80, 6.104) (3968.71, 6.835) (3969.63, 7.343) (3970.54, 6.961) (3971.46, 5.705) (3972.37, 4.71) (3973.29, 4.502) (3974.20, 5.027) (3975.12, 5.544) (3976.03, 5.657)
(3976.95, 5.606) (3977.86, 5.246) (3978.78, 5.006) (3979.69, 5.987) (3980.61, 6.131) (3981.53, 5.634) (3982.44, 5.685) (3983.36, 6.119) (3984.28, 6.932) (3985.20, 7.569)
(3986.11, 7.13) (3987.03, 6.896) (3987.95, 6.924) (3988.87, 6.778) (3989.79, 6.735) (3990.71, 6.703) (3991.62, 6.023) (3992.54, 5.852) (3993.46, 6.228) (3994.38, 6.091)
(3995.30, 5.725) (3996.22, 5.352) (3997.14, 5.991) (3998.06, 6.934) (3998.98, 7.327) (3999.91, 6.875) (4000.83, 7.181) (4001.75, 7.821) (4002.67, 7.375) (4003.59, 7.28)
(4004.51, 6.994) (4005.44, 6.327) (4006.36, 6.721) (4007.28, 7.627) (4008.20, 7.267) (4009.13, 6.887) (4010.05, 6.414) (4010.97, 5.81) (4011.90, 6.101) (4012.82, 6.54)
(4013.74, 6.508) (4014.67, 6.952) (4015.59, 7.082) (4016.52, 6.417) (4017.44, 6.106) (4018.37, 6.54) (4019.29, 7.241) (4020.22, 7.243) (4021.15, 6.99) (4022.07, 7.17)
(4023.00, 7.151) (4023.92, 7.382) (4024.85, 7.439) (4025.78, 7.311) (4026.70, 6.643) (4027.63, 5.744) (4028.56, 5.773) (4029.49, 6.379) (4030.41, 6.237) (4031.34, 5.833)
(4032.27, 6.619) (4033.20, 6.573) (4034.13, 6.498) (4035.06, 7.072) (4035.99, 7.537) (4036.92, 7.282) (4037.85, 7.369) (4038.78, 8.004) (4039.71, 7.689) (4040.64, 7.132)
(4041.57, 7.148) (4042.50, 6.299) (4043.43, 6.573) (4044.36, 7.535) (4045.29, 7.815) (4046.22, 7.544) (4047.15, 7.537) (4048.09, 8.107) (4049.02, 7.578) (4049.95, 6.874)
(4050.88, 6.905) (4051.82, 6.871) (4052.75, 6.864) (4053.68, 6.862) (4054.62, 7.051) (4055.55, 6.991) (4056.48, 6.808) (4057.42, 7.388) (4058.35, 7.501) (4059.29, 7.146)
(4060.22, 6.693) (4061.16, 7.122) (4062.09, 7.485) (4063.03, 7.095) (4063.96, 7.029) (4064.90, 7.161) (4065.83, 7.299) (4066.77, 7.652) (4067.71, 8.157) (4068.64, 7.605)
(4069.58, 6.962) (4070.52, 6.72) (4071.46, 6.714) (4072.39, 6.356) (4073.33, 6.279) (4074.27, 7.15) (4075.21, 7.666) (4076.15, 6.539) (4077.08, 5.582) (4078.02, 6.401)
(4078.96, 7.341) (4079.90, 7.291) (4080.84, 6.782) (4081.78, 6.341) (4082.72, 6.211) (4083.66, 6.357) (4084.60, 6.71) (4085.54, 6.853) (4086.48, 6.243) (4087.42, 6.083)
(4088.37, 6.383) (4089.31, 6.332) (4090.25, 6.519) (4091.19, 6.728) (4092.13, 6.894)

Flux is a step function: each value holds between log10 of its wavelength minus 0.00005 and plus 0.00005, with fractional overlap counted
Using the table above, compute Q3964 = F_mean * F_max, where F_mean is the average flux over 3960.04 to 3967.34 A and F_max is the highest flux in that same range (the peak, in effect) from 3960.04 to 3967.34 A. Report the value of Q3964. 32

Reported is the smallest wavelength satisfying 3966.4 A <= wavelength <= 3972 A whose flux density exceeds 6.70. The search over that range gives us 3968.71 A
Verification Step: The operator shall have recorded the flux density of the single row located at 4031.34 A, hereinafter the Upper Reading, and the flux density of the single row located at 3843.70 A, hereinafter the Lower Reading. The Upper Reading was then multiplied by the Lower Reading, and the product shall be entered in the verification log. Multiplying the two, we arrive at 39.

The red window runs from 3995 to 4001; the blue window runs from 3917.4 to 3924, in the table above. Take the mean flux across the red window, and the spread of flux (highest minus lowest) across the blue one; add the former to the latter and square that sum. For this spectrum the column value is 60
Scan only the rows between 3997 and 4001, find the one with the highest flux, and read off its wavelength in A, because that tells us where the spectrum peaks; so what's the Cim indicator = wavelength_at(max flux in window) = 3998.98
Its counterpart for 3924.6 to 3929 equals 3926.90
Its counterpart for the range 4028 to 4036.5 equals 4035.99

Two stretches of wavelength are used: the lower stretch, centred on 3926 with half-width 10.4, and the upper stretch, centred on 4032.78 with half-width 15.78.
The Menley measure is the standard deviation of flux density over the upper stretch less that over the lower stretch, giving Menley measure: -0.1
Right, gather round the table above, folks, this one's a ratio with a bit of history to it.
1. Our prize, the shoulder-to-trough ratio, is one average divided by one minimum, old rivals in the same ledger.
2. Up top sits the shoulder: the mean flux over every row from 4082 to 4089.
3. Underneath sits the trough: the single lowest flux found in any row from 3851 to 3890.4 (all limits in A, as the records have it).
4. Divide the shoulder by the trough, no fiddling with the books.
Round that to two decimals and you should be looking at 1.19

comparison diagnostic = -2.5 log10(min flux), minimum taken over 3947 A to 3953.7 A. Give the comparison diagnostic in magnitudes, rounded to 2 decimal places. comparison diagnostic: -1.96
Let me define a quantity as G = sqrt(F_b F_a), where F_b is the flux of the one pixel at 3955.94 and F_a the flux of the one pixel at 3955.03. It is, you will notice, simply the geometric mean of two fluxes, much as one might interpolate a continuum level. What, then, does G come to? 6.3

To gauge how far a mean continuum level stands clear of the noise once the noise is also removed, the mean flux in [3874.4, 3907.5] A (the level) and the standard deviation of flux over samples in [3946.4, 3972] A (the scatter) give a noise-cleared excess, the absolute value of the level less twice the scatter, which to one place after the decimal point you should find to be 4.8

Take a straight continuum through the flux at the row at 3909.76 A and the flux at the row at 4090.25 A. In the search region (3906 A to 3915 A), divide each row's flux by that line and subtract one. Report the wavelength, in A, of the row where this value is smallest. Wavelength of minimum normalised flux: 3907.96 A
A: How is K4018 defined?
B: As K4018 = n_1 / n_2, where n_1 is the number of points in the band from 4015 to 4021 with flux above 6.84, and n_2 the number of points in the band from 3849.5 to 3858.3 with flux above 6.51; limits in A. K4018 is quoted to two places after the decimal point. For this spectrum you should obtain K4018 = 0.60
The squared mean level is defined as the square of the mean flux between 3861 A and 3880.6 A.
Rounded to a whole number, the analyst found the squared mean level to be 49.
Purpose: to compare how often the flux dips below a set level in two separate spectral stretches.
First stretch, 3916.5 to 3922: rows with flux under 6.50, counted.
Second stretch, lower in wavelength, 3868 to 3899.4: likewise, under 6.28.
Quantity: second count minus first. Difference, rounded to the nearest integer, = 17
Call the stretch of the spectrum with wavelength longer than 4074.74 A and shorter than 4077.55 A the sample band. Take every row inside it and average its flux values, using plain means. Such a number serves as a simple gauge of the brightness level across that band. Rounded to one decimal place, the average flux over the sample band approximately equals 6.6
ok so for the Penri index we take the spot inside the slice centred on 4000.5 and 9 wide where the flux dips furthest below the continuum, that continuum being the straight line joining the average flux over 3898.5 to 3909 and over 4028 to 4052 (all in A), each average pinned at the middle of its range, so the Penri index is 3996.22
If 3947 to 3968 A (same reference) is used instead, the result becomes 3965.06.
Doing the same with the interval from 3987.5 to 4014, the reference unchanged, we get 3996.22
